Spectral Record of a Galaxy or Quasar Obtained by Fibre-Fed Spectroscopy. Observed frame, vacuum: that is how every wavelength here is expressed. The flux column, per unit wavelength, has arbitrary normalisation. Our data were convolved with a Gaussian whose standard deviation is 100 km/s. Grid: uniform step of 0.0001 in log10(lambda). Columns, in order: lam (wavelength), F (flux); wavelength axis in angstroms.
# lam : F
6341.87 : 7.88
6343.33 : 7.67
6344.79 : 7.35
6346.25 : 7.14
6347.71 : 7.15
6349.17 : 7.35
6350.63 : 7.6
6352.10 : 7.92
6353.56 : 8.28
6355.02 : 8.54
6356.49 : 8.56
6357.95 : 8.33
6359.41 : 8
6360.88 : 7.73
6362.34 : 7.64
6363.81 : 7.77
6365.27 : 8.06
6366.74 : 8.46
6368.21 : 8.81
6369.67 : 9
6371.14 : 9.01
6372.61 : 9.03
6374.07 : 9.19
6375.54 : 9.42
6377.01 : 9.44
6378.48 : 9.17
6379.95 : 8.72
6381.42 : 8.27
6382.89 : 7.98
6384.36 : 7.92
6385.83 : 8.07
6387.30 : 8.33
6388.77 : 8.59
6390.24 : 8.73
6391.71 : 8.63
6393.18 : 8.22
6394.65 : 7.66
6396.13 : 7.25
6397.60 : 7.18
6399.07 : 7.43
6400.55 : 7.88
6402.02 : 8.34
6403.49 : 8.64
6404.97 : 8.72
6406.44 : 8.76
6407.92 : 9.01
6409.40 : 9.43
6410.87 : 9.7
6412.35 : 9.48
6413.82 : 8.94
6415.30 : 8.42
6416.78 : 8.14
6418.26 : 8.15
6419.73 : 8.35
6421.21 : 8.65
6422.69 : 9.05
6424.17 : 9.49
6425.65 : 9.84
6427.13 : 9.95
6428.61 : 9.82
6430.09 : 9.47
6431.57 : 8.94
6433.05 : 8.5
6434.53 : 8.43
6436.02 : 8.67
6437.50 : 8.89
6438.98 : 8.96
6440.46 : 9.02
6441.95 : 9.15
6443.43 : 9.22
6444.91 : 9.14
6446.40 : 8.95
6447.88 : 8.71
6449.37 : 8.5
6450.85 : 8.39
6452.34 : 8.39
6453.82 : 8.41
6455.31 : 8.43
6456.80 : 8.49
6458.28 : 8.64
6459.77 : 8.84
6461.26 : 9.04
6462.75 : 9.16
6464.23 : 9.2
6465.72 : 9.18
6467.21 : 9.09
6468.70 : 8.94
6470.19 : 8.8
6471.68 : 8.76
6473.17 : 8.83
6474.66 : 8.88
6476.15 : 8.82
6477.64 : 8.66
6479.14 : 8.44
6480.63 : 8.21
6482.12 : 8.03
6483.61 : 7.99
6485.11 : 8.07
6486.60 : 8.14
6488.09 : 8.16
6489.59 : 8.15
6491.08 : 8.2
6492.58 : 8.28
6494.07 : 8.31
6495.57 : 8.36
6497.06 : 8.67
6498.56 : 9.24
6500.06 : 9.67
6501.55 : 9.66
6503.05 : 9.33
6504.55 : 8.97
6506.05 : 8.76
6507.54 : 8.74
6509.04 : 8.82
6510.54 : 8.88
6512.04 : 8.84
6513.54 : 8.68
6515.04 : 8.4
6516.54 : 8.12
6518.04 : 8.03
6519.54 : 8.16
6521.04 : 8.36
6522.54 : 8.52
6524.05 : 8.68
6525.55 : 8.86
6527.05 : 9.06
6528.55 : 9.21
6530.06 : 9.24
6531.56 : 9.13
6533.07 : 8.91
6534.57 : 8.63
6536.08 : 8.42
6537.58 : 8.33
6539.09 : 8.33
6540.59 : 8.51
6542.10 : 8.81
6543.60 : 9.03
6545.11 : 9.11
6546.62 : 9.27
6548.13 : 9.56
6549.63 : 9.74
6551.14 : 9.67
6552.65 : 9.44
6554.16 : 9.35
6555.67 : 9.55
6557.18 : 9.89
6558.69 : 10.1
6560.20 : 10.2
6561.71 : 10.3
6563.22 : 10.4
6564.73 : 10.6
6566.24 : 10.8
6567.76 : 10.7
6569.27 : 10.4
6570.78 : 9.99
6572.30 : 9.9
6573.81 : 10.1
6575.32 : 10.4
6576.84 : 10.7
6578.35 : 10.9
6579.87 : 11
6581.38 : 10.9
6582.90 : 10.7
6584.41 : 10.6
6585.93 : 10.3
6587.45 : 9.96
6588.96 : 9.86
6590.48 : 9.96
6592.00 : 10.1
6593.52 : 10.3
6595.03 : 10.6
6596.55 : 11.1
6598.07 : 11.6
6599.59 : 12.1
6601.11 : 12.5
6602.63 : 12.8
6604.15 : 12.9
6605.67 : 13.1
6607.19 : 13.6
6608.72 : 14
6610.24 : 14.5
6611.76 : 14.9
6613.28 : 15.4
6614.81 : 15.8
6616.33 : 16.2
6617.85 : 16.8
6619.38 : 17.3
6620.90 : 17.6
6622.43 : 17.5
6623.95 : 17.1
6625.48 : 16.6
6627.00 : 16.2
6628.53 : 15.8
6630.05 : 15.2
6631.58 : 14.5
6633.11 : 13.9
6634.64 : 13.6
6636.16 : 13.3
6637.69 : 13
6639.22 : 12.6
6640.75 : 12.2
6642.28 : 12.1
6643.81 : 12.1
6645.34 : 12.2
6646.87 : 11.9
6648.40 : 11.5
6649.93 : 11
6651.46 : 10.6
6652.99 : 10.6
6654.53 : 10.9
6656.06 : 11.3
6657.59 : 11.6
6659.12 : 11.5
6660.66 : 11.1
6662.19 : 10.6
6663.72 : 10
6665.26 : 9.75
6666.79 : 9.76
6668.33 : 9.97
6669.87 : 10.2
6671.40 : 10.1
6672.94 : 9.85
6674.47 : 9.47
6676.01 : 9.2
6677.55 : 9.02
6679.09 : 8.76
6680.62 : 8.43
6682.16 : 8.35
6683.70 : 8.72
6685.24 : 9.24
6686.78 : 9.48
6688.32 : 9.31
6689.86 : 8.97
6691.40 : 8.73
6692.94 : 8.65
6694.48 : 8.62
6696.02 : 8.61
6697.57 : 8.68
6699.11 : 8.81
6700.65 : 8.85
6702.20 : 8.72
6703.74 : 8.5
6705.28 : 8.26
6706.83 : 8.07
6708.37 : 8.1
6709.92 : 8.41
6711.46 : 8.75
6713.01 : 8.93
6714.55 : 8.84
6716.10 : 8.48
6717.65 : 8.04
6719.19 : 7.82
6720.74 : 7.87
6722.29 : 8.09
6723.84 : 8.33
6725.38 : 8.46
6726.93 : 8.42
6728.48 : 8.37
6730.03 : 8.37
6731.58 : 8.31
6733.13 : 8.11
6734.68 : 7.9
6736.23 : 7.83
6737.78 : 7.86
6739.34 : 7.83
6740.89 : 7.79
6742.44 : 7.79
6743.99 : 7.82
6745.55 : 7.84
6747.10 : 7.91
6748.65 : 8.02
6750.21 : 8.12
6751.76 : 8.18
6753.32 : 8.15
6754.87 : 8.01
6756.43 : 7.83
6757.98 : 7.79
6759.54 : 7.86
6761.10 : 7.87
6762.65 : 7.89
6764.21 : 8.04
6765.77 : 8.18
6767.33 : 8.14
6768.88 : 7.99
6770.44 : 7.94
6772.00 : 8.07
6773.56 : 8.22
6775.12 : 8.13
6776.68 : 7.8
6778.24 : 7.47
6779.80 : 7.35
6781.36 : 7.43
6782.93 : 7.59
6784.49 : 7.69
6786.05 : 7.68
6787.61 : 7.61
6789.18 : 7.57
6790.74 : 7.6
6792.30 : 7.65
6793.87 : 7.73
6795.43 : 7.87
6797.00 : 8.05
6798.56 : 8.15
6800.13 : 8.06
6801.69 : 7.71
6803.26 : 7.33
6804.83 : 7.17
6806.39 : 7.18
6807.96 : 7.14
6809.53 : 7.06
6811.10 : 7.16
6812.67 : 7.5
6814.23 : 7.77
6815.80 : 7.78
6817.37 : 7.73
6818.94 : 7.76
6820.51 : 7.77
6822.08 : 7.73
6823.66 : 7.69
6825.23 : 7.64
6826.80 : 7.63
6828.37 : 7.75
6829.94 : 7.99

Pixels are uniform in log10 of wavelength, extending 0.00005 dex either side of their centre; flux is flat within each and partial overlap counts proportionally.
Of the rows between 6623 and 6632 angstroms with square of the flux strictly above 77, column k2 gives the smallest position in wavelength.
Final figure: 6623.95 angstroms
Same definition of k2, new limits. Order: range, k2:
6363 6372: 6368.21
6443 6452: 6443.43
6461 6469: 6461.26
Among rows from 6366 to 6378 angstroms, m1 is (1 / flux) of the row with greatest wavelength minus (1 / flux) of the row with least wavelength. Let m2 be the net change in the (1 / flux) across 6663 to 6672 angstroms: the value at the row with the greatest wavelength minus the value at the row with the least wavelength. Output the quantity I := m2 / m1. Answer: 0.1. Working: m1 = -0.012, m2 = -0.0010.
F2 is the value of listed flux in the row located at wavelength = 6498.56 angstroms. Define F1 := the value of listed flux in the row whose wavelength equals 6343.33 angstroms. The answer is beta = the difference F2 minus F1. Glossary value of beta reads 1.6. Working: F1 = 7.67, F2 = 9.24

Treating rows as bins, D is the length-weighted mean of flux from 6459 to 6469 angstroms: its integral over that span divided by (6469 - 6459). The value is 9.1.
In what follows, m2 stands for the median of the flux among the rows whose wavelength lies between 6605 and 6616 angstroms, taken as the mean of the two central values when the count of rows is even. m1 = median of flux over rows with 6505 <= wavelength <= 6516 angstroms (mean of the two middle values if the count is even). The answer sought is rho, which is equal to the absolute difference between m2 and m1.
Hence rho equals 5.7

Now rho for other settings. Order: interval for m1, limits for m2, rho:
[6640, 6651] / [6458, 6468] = 3.0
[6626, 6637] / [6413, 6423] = 6.1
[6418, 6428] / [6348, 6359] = 0.8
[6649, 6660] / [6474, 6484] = 2.6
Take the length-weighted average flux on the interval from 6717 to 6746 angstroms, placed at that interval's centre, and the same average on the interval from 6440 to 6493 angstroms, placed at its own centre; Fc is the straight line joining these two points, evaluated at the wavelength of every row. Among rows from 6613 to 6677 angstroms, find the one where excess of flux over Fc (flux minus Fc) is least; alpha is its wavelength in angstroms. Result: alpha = 6676.01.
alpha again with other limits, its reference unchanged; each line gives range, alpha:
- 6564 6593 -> 6588.96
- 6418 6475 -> 6418.26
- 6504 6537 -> 6518.04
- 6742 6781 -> 6779.80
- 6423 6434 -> 6433.05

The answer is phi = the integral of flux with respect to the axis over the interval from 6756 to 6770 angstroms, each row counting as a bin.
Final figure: 111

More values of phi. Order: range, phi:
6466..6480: 123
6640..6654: 162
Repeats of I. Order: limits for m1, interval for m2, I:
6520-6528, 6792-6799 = 0.9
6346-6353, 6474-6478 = -0.2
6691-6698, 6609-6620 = -16.9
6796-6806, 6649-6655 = 0.1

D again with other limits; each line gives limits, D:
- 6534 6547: 8.7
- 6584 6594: 10.1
